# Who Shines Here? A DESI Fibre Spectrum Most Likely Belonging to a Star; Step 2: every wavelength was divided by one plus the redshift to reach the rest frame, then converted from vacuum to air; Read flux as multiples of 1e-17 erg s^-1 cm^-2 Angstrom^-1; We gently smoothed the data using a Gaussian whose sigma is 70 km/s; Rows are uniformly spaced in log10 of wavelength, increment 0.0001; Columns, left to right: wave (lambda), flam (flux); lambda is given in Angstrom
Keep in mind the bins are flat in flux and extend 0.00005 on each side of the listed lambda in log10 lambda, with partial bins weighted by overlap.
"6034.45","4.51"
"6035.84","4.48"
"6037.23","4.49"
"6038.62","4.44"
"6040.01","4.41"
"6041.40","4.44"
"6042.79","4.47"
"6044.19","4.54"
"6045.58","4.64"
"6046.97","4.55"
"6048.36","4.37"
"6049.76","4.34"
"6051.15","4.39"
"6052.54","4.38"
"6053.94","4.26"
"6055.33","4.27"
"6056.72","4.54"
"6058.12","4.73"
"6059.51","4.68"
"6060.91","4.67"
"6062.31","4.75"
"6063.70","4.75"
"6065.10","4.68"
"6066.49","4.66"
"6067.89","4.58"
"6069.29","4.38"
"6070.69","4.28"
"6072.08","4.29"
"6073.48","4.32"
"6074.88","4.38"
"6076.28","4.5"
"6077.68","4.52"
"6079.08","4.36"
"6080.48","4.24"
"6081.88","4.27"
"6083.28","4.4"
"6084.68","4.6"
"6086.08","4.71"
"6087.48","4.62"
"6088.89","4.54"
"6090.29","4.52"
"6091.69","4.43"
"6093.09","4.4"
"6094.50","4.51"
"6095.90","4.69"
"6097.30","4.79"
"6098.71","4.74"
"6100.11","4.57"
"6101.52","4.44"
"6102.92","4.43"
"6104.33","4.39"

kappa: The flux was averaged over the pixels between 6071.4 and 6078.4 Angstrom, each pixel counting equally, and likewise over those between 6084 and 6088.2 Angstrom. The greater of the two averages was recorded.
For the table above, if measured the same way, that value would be 4.64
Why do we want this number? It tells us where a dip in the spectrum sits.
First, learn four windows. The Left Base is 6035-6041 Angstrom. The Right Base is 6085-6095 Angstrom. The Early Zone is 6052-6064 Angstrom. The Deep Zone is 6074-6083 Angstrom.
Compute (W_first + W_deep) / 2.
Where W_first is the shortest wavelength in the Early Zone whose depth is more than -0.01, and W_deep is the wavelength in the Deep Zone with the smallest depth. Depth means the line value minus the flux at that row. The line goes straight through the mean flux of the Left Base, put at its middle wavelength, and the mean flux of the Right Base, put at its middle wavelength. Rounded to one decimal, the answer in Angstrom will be 6065.1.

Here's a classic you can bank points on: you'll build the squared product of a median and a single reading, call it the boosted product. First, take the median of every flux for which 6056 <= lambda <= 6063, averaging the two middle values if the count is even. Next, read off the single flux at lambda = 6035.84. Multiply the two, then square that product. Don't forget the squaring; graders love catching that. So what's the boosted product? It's 440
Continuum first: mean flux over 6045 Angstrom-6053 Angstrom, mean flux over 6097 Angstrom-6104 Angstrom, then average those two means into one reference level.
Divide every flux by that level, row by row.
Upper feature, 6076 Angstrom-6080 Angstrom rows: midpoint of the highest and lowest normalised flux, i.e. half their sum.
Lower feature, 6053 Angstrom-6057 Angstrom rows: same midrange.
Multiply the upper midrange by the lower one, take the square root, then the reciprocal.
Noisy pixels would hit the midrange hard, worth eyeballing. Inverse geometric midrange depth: 1.02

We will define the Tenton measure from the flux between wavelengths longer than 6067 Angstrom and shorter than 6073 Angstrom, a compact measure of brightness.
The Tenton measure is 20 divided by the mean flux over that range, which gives 4.56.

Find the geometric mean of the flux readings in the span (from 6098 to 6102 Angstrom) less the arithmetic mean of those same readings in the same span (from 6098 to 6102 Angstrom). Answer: -0.002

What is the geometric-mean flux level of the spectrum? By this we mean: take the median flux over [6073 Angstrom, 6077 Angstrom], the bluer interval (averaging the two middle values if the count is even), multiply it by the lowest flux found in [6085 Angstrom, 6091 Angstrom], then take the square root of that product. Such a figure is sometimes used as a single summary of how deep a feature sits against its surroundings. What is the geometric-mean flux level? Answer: 4.45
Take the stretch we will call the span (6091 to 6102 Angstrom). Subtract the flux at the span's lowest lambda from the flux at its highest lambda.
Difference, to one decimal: 0.0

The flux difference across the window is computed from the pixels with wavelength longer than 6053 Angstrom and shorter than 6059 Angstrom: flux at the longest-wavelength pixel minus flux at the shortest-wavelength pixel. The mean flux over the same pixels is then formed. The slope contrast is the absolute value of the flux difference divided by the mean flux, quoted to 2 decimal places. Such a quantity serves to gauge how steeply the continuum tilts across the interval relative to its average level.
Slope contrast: 0.11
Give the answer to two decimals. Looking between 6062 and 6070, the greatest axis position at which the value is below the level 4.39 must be 6069.29 Angstrom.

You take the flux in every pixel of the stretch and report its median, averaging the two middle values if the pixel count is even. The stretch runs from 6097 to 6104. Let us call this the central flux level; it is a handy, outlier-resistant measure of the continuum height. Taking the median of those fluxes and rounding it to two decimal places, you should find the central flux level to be 4.57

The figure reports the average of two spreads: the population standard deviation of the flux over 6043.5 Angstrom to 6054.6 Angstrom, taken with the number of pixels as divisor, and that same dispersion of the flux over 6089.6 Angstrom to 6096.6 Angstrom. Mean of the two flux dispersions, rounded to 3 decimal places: 0.110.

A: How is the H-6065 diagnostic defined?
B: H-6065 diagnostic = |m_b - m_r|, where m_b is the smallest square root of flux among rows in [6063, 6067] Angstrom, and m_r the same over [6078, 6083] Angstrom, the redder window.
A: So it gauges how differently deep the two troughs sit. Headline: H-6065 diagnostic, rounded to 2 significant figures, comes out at 0.10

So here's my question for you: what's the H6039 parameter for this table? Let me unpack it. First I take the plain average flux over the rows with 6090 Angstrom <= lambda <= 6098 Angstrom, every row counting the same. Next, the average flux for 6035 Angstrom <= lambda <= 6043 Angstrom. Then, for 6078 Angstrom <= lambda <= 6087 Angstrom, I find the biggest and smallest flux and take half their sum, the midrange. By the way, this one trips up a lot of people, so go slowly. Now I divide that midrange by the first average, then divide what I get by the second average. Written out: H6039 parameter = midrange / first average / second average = 0.220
